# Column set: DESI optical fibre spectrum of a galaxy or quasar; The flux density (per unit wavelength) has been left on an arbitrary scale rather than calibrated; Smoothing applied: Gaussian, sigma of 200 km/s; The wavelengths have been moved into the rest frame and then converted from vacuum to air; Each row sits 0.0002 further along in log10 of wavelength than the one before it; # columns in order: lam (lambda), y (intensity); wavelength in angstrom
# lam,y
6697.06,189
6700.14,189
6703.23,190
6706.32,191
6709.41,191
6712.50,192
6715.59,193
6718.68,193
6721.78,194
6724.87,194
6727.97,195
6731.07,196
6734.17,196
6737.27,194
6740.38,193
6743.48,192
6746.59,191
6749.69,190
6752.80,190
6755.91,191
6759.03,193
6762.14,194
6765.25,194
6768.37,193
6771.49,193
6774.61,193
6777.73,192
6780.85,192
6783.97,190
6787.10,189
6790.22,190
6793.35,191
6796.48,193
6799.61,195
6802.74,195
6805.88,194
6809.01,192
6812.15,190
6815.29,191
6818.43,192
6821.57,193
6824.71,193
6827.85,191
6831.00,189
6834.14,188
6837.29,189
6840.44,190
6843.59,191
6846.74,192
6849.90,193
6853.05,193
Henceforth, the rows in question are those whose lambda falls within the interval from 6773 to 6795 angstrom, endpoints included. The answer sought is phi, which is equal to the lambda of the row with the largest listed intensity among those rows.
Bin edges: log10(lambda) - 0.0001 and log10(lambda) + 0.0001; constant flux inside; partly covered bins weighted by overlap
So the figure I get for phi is 6774.61 angstrom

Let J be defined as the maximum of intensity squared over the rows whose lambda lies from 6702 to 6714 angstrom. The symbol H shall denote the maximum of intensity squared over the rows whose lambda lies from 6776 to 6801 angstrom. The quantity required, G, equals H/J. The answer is 1.03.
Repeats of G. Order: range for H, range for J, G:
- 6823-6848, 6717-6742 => 0.97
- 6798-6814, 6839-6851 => 1.02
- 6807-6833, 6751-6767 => 0.99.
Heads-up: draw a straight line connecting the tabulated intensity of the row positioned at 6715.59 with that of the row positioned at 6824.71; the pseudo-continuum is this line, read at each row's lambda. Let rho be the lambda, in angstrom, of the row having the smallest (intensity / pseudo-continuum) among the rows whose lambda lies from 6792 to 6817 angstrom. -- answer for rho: 6812.15 angstrom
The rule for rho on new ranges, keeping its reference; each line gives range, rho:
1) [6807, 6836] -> 6834.14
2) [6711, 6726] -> 6712.50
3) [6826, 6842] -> 6834.14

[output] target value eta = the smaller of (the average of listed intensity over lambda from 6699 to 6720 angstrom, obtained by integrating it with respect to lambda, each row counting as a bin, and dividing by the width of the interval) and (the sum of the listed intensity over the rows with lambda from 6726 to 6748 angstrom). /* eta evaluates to 191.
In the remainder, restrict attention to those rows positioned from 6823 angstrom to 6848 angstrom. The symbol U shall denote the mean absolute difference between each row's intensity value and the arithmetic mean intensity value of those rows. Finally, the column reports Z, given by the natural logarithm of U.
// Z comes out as 0.3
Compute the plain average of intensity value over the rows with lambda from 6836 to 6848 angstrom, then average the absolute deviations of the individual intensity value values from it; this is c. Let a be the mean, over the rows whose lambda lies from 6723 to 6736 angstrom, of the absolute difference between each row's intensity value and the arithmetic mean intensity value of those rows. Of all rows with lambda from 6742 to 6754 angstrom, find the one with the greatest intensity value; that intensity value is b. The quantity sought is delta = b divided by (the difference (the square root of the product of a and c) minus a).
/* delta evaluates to 1655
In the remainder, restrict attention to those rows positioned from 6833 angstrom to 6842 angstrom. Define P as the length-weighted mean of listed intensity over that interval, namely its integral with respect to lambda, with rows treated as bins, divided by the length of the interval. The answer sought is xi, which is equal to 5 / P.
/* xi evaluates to 0.0265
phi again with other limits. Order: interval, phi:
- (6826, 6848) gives 6846.74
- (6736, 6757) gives 6737.27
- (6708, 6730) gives 6727.97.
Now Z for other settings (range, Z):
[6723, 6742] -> 0.0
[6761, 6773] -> -0.7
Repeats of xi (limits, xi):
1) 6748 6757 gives 0.0263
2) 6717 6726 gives 0.0258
